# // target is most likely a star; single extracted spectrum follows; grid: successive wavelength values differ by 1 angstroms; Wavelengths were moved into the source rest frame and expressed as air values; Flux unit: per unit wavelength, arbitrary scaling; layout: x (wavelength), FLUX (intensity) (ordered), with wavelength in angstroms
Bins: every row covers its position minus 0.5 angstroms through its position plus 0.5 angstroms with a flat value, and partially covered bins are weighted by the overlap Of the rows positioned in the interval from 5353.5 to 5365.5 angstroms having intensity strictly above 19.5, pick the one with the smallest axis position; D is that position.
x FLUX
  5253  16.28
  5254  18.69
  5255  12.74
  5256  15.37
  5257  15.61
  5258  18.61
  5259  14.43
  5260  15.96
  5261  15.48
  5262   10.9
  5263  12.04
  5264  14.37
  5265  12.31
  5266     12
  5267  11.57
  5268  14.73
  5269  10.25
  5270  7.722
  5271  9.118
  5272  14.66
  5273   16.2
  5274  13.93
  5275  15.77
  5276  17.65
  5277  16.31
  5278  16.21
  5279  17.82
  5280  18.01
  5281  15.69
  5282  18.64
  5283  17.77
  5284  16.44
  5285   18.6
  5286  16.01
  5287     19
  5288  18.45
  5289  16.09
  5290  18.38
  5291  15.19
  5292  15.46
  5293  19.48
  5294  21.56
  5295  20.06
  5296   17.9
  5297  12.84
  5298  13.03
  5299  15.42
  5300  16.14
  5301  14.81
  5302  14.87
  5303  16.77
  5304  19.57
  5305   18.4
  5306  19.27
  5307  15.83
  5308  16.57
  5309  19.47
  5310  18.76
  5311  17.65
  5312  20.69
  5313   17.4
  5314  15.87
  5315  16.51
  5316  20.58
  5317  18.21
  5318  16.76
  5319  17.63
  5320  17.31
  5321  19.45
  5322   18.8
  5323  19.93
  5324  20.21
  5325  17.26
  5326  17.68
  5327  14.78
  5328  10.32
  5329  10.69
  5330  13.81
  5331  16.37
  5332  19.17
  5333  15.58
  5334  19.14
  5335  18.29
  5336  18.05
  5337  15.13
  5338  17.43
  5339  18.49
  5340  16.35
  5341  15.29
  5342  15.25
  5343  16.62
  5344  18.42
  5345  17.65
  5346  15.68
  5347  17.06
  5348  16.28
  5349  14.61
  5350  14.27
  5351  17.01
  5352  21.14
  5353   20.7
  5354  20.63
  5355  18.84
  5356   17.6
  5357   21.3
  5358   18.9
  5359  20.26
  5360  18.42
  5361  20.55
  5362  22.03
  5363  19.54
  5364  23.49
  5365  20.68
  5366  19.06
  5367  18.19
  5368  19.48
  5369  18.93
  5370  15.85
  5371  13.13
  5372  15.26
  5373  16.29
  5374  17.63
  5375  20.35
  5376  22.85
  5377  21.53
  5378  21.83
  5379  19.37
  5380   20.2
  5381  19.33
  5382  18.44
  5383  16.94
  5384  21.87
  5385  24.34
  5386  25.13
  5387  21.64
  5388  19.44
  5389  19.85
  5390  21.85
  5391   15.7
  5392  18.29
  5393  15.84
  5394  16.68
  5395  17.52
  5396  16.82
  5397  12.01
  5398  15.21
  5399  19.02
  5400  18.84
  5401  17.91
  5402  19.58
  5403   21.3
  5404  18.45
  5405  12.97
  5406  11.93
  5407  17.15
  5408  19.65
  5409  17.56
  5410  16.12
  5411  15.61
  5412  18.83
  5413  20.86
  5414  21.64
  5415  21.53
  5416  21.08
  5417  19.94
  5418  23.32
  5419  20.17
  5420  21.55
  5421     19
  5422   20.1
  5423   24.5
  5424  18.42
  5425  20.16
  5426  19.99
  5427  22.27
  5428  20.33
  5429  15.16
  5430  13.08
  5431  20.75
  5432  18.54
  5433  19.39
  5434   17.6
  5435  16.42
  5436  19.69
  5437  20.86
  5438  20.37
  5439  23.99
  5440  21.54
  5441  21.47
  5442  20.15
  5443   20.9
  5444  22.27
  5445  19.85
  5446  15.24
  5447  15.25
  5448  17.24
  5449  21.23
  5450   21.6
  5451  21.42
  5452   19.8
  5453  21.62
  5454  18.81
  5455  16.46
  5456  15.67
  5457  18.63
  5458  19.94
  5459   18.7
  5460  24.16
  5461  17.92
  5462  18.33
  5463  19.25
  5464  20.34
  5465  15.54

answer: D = 5354 angstroms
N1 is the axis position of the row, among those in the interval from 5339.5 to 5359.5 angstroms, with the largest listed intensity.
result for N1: 5357 angstroms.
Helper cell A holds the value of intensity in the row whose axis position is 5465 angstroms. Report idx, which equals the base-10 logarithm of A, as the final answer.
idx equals 1.19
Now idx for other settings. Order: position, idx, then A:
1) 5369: 1.28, 18.93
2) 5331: 1.21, 16.37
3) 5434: 1.25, 17.6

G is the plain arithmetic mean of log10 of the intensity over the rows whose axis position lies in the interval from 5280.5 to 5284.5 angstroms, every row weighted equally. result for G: 1.23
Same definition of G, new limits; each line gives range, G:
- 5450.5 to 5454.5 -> 1.31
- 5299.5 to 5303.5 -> 1.19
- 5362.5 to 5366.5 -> 1.31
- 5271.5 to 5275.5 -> 1.18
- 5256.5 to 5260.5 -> 1.21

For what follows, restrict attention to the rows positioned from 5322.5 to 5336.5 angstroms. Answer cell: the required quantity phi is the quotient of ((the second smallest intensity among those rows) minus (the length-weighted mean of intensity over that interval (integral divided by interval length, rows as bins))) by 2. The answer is -2.9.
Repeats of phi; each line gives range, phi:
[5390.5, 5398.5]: -0.4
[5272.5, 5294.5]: -1.0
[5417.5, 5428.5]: -0.9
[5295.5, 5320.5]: -2.1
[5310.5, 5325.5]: -0.9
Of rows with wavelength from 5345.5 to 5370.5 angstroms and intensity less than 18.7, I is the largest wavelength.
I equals 5370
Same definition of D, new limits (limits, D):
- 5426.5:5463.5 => 5427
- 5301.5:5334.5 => 5304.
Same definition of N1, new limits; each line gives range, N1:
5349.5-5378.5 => 5364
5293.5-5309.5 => 5294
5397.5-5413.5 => 5403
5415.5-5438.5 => 5423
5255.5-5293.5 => 5293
